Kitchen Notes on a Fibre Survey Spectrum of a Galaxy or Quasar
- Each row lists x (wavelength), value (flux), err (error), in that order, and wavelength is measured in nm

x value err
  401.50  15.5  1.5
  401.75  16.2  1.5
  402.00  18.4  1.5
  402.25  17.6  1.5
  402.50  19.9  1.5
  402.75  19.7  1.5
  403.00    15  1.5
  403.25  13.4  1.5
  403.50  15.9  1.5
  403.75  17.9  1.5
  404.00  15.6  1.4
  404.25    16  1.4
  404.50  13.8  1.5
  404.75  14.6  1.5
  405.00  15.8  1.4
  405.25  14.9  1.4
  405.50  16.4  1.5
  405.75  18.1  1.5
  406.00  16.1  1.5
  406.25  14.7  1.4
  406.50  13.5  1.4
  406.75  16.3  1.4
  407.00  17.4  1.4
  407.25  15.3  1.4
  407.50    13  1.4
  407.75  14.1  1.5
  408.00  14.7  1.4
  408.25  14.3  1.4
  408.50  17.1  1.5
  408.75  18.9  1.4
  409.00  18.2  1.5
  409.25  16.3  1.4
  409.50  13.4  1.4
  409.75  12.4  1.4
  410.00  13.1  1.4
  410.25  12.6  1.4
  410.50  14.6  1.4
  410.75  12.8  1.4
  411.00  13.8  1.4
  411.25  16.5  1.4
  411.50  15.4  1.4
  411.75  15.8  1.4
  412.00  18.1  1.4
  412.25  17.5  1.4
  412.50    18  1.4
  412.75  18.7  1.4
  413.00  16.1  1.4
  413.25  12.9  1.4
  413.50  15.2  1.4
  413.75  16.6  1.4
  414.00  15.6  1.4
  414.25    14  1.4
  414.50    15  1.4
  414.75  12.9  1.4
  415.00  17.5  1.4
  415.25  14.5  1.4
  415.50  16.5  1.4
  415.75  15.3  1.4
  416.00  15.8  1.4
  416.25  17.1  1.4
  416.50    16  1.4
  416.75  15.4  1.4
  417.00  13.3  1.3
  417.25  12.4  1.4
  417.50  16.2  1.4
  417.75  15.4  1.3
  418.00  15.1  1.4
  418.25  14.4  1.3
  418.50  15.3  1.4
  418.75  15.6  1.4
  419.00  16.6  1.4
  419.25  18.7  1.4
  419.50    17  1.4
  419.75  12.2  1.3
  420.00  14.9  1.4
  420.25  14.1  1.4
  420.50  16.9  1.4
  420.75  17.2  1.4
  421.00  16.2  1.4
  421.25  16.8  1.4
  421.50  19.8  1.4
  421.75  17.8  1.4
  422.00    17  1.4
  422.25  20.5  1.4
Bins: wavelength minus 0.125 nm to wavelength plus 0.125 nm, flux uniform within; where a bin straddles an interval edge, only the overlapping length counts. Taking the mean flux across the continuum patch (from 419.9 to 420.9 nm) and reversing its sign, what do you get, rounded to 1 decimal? -15.8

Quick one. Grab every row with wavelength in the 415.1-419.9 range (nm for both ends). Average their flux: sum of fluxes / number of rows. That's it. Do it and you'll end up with 15.4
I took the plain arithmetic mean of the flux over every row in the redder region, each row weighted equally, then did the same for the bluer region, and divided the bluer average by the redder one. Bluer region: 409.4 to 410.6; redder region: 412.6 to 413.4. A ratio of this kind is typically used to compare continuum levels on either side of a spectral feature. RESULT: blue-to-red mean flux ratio 0.83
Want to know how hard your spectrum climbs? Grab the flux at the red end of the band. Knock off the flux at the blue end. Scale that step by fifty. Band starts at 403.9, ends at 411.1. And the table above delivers -90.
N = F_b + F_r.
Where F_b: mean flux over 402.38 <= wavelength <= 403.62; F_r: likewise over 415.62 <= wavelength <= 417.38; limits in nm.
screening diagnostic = 31.8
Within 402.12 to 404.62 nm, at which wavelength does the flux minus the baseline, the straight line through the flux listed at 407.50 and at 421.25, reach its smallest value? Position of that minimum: 403.25 nm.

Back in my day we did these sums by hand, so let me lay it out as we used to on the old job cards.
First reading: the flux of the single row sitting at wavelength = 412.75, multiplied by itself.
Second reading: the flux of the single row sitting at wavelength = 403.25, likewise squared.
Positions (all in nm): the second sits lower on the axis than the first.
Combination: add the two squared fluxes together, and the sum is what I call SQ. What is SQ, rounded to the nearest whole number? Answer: 529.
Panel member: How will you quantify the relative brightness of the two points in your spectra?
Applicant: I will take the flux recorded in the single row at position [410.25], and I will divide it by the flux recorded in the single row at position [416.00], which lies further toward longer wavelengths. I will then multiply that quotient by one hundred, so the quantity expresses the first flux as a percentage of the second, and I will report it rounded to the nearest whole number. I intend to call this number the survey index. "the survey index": 80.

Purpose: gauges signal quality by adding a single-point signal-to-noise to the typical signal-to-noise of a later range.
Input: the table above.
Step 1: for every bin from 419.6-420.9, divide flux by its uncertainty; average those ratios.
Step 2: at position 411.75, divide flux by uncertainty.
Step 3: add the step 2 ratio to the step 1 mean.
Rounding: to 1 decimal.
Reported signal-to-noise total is 22.2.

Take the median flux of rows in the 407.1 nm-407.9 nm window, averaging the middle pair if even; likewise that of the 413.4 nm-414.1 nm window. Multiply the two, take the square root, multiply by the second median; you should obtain 231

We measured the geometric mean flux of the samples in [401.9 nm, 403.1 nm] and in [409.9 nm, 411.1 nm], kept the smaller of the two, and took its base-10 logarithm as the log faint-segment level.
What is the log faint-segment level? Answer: 1.126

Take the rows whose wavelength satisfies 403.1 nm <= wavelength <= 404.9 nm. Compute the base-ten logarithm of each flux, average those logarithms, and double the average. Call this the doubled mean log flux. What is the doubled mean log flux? 2.37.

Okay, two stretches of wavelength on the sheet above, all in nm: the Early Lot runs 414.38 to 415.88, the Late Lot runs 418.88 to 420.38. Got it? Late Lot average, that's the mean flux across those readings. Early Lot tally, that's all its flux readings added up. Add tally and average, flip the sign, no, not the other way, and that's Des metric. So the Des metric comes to -107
